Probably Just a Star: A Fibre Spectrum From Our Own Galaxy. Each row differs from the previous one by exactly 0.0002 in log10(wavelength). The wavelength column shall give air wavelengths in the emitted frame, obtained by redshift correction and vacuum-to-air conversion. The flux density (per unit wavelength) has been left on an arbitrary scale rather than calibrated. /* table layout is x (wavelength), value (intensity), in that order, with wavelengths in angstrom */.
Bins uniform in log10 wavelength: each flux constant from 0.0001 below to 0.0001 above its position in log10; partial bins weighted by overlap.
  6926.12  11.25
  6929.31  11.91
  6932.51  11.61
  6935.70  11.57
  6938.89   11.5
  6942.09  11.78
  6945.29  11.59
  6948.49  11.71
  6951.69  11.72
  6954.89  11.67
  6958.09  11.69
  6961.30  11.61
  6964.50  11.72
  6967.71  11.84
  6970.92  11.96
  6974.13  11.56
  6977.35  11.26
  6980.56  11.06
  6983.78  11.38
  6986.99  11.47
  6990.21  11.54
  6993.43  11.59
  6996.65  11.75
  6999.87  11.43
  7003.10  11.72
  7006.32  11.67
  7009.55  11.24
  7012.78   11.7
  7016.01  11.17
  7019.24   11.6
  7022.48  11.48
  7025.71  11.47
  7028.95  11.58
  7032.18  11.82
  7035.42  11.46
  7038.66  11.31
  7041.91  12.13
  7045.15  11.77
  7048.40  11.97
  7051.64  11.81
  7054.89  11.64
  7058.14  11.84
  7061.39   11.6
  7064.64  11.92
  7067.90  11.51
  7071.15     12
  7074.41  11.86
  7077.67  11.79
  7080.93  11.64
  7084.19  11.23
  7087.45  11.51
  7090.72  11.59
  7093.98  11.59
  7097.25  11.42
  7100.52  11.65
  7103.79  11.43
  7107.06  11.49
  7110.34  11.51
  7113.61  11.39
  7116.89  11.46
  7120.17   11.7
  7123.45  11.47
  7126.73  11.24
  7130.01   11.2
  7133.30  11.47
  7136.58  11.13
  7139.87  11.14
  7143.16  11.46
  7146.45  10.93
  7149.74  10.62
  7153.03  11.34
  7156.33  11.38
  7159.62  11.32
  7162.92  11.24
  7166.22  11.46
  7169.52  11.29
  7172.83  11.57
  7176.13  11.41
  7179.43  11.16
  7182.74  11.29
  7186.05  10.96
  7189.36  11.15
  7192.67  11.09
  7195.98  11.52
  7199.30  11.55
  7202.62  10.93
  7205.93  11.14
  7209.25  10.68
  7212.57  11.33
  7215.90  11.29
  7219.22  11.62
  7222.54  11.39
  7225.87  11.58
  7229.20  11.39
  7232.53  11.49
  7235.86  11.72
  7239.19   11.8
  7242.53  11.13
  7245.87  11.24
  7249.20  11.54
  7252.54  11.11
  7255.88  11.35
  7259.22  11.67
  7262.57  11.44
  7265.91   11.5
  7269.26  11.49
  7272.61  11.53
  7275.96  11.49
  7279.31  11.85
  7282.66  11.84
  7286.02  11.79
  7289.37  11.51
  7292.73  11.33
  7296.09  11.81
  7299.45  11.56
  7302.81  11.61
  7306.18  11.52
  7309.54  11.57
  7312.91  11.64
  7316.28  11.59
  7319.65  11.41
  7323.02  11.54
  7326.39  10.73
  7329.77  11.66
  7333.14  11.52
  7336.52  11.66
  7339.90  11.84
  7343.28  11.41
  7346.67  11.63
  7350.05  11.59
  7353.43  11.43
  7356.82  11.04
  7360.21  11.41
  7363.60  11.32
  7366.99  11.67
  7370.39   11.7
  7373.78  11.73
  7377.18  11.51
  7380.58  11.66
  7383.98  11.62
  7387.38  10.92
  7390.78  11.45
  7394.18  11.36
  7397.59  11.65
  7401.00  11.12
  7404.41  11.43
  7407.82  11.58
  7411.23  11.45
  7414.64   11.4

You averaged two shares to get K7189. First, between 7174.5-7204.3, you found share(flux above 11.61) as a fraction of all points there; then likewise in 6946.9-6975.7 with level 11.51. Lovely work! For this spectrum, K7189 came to 0.50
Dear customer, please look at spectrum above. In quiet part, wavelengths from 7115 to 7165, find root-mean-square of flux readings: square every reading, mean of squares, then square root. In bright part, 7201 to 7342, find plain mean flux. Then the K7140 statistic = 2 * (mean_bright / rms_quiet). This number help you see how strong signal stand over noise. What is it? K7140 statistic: 2.03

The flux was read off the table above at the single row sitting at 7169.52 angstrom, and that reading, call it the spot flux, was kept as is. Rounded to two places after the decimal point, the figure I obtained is 11.29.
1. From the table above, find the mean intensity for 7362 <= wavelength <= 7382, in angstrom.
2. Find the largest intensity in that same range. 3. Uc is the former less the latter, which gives -0.13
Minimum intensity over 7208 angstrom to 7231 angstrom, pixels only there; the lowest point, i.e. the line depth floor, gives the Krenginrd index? 10.68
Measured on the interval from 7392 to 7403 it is 11.12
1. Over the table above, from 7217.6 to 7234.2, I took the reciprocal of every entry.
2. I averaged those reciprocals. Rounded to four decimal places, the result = 0.0870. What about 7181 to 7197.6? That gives 0.0893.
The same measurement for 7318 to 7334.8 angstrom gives 0.0880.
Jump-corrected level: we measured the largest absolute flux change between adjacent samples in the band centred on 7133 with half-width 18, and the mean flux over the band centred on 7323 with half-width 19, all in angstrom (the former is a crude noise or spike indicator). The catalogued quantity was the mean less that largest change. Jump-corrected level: 11.0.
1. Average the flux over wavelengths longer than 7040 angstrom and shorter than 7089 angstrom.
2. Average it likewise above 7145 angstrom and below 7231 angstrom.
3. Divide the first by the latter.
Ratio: 1.04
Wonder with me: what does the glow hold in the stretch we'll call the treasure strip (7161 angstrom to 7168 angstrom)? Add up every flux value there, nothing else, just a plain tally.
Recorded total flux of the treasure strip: 22.7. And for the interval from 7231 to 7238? 23.2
